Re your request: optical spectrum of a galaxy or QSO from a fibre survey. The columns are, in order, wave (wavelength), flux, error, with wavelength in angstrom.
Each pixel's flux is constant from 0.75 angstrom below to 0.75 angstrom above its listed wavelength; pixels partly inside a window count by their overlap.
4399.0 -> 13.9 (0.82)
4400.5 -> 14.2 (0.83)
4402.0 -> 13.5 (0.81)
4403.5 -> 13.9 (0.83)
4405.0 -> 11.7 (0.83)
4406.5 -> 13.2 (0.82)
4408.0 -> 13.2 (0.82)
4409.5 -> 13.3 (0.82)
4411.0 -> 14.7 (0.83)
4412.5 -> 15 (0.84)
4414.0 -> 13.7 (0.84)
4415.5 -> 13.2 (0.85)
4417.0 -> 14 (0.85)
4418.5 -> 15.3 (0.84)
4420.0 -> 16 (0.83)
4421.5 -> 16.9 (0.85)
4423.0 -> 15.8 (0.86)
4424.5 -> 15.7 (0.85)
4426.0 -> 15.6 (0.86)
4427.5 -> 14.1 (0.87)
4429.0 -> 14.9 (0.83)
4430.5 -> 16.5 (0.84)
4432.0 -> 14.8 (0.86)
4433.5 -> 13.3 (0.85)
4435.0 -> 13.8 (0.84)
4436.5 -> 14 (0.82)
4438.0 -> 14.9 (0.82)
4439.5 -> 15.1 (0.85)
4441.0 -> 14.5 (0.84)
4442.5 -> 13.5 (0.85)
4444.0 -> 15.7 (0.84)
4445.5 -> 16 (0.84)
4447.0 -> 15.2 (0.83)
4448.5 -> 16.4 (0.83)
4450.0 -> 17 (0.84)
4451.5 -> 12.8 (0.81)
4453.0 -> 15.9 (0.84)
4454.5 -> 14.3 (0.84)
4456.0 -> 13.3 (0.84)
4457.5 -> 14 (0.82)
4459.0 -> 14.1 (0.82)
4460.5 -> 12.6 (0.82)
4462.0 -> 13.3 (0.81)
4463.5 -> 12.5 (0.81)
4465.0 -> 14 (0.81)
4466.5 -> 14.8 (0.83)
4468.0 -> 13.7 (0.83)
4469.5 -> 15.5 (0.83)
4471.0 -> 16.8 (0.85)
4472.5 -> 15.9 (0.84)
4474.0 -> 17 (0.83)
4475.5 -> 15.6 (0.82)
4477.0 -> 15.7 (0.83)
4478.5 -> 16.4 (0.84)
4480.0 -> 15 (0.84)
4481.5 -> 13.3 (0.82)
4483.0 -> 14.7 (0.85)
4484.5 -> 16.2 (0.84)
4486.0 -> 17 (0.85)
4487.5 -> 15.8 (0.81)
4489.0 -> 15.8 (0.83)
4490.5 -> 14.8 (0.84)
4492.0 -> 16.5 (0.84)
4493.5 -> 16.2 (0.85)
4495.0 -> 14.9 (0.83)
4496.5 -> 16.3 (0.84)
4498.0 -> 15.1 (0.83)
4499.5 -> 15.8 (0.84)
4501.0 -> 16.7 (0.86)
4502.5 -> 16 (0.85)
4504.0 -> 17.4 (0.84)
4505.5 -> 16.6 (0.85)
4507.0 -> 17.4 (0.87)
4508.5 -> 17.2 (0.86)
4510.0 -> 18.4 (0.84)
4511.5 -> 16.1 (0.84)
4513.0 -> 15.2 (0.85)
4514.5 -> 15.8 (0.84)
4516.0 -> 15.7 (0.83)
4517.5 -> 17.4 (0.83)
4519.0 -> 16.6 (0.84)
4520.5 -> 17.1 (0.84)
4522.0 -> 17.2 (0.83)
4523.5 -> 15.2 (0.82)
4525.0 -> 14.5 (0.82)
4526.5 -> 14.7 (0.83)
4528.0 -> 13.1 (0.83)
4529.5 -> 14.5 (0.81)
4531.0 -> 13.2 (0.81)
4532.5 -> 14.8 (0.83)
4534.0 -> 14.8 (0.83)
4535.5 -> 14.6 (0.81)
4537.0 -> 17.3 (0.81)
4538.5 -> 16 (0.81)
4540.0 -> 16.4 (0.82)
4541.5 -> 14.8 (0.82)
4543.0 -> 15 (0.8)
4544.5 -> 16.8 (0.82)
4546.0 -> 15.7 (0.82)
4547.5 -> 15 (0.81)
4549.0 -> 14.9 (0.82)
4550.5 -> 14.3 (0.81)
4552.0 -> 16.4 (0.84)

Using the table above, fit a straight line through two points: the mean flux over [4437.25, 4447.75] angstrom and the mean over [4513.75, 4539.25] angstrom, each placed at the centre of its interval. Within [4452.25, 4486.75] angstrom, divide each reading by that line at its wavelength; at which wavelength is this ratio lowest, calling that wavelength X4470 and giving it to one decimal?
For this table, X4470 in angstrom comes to 4463.5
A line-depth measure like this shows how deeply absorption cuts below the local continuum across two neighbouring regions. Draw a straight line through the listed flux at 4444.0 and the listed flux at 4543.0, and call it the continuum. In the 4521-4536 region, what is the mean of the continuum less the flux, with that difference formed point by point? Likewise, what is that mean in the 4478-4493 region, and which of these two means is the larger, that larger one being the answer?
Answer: 0.4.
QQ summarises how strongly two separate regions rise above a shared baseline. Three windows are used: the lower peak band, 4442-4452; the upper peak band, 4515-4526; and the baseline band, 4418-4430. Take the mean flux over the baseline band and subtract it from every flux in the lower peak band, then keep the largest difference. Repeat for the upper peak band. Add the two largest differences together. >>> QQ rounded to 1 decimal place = 3.3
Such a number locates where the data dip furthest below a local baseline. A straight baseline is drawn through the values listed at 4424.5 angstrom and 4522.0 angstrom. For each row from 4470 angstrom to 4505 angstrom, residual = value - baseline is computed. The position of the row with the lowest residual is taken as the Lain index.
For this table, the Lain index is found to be 4481.5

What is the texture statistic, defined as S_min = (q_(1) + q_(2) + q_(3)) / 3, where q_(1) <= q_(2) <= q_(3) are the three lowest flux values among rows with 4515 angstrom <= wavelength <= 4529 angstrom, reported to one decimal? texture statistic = 14.1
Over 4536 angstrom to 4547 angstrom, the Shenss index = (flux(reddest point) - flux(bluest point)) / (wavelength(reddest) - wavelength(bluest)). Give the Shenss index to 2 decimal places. -0.18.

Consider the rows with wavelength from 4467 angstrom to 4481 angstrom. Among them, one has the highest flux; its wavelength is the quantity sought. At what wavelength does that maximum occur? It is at 4474.0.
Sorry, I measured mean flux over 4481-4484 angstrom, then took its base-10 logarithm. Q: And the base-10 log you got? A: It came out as 1.15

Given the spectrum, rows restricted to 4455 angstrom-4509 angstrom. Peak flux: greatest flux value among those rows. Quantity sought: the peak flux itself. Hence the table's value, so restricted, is 17.4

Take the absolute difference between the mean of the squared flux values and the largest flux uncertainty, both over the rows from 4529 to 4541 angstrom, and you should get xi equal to 232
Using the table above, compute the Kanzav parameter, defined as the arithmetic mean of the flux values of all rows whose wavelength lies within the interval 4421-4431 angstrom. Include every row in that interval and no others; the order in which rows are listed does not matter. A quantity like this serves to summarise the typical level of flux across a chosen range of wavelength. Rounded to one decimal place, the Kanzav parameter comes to 15.6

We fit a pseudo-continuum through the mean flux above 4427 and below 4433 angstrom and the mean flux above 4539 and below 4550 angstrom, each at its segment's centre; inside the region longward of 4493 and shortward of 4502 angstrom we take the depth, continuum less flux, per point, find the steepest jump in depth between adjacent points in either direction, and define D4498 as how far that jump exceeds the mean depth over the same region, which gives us 1.9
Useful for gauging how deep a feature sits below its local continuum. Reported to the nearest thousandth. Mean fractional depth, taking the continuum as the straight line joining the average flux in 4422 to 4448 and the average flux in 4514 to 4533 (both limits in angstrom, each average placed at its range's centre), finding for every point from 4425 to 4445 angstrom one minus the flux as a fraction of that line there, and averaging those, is 0.016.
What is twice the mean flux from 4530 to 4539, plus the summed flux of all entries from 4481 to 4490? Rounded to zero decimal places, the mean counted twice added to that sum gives 123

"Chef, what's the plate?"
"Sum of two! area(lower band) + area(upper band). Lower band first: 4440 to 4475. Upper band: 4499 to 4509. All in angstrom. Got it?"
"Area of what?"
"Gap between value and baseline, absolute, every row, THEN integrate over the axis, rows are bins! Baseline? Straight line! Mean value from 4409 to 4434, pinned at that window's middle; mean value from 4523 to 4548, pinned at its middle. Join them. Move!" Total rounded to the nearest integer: 61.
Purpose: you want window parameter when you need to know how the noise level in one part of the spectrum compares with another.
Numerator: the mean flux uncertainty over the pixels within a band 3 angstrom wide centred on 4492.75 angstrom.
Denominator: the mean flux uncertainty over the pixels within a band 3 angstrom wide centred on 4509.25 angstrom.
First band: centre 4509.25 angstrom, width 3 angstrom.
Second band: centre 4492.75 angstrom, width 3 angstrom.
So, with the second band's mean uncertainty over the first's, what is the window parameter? 0.994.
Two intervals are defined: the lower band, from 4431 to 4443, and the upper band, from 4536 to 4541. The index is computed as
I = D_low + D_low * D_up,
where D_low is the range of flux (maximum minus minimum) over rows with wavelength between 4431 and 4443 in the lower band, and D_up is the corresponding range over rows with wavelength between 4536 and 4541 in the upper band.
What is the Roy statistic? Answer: 4.1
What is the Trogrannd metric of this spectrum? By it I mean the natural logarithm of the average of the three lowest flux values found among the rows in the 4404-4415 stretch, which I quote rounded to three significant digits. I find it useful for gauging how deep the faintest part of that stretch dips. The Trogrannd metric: 2.54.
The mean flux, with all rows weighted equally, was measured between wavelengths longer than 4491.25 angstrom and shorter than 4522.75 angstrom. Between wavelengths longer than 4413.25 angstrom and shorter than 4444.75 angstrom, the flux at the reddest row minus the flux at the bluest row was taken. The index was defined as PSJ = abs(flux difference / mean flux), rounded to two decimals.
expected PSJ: 0.12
